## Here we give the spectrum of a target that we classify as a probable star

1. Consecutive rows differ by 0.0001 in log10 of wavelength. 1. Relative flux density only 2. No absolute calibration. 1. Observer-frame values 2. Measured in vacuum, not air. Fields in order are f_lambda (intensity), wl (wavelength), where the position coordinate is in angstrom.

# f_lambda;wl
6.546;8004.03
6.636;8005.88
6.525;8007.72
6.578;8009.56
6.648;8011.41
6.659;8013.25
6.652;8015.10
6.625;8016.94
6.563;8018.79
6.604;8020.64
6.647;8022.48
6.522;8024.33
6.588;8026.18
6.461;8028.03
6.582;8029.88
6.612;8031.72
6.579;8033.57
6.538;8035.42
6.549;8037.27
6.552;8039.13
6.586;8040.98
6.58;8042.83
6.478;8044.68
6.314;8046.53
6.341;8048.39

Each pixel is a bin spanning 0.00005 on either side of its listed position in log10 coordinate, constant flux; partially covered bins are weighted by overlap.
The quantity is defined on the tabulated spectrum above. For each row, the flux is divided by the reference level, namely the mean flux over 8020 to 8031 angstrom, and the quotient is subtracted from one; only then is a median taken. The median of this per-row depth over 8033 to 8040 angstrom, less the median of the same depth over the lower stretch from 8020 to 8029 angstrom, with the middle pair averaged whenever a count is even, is 0.0057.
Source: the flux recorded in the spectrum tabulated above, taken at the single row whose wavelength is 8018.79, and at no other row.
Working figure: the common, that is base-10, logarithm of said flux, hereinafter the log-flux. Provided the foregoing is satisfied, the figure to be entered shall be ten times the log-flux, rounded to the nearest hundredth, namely 8.17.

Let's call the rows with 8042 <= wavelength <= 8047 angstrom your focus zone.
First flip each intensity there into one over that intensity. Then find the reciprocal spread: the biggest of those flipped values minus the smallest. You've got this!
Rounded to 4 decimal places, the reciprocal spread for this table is 0.0064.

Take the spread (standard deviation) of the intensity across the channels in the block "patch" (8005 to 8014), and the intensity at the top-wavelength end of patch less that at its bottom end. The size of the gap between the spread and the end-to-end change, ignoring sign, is 0.03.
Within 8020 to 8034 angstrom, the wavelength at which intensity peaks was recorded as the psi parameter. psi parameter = 8022.48 angstrom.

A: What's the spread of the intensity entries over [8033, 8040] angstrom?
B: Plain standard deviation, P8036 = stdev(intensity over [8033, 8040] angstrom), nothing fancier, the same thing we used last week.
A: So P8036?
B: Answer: 0.02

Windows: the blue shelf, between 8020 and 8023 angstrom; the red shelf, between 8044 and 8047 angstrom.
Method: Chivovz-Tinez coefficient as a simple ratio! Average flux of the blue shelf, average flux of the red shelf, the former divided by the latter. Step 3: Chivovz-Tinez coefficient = 1.036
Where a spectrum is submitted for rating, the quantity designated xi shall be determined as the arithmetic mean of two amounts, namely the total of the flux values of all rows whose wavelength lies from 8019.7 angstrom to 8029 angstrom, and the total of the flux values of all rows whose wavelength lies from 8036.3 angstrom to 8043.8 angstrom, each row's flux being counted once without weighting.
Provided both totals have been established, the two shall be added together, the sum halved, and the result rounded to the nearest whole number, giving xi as 30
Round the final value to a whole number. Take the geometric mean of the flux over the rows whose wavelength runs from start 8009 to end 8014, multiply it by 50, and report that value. 331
